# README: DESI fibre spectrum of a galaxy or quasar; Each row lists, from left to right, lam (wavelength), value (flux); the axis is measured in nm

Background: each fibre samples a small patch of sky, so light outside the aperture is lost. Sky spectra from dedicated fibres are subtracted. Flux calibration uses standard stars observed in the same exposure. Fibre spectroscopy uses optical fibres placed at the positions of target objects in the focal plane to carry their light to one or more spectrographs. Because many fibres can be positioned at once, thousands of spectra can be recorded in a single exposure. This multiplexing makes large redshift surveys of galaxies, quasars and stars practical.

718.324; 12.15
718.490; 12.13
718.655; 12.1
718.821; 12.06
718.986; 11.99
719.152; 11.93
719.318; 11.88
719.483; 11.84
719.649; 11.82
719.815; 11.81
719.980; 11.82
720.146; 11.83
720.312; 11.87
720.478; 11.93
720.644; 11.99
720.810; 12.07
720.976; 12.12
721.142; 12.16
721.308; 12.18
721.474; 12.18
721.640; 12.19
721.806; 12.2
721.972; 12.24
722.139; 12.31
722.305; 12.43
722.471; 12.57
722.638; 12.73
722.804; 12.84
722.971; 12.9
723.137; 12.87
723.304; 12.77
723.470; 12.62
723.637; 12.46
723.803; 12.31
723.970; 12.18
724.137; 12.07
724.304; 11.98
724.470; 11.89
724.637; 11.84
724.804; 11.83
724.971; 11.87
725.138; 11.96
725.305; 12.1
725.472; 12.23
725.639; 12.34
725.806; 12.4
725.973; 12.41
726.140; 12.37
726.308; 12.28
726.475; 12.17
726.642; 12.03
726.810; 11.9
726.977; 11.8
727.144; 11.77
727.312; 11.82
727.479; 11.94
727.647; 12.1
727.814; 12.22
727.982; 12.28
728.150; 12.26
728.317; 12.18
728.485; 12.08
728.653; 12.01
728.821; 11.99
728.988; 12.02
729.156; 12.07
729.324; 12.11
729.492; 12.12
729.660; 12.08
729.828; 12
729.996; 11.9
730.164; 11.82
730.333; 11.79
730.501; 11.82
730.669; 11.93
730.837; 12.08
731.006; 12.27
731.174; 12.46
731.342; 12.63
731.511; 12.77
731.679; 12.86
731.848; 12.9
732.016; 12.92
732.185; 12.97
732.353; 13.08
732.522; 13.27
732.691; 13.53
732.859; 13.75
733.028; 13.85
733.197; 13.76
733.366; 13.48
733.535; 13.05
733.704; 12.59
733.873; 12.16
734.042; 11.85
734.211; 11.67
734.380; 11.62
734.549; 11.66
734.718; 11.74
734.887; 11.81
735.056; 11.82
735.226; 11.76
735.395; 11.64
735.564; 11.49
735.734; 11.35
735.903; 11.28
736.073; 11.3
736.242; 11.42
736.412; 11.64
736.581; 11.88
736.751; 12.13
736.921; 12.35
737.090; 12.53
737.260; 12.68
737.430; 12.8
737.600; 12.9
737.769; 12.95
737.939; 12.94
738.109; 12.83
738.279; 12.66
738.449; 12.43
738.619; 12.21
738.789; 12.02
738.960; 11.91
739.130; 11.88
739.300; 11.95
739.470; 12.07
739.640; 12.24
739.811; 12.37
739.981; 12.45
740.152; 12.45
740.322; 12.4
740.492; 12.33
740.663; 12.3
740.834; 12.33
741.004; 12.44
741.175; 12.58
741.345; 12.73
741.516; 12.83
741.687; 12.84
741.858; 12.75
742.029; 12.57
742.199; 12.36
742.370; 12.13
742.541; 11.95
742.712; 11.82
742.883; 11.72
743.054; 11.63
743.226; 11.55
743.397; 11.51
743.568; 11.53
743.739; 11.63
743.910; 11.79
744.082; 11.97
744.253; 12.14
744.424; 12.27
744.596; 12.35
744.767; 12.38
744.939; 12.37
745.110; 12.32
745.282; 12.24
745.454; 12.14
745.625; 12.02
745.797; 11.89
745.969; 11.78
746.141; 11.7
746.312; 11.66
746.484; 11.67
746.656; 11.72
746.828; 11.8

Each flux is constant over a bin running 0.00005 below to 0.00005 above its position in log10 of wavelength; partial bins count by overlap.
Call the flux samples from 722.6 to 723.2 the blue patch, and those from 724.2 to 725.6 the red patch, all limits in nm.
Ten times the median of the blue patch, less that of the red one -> 117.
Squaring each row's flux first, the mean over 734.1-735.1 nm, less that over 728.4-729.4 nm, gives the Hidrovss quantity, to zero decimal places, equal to -8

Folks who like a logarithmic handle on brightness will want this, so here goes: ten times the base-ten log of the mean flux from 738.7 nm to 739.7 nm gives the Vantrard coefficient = 10.8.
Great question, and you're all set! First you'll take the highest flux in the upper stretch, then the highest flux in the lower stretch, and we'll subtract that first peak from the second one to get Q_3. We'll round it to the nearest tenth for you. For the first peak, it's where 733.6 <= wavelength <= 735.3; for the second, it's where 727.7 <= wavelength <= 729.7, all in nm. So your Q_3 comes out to -0.3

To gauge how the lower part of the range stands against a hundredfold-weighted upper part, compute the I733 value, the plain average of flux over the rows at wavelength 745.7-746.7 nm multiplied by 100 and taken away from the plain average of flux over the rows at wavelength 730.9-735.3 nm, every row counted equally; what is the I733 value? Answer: -1161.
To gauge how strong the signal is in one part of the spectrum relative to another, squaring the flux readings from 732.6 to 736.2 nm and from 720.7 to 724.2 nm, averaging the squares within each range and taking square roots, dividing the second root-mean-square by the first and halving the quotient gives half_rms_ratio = 0.505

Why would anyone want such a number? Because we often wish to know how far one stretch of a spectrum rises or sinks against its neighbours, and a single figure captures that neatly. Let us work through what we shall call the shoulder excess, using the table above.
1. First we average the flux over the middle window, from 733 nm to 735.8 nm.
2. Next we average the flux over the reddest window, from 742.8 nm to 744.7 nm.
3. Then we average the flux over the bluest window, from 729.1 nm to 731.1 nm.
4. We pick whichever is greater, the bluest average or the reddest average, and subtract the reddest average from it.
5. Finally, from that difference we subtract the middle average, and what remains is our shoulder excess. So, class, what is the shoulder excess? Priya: -12.0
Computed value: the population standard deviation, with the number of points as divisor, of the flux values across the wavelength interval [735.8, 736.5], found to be 0.14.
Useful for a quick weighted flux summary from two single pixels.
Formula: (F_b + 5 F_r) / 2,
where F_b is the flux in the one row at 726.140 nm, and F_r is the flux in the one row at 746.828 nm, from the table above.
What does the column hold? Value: 35.7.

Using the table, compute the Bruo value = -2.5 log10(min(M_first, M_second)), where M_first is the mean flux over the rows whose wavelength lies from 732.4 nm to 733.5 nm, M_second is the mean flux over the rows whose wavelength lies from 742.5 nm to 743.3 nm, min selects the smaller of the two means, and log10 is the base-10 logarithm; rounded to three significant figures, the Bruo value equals -2.67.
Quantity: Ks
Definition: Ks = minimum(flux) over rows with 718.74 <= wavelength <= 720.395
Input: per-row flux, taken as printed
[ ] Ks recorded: 11.81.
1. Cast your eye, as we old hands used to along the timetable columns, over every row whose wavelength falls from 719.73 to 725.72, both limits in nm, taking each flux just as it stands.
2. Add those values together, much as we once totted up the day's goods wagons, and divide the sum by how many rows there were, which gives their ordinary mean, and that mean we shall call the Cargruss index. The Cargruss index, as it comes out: 12.2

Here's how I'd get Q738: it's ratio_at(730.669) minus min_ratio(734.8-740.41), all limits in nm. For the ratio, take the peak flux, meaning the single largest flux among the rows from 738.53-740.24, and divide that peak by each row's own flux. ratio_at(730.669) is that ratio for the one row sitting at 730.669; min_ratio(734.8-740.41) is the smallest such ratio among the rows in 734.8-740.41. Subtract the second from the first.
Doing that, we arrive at 0.082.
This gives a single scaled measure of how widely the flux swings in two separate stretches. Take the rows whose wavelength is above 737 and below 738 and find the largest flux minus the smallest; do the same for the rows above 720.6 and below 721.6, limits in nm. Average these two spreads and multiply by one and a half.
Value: 0.46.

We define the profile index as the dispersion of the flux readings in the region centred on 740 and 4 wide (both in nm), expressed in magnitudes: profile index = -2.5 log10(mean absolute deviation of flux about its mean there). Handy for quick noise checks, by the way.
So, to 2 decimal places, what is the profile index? 1.58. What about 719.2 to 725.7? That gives 1.47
